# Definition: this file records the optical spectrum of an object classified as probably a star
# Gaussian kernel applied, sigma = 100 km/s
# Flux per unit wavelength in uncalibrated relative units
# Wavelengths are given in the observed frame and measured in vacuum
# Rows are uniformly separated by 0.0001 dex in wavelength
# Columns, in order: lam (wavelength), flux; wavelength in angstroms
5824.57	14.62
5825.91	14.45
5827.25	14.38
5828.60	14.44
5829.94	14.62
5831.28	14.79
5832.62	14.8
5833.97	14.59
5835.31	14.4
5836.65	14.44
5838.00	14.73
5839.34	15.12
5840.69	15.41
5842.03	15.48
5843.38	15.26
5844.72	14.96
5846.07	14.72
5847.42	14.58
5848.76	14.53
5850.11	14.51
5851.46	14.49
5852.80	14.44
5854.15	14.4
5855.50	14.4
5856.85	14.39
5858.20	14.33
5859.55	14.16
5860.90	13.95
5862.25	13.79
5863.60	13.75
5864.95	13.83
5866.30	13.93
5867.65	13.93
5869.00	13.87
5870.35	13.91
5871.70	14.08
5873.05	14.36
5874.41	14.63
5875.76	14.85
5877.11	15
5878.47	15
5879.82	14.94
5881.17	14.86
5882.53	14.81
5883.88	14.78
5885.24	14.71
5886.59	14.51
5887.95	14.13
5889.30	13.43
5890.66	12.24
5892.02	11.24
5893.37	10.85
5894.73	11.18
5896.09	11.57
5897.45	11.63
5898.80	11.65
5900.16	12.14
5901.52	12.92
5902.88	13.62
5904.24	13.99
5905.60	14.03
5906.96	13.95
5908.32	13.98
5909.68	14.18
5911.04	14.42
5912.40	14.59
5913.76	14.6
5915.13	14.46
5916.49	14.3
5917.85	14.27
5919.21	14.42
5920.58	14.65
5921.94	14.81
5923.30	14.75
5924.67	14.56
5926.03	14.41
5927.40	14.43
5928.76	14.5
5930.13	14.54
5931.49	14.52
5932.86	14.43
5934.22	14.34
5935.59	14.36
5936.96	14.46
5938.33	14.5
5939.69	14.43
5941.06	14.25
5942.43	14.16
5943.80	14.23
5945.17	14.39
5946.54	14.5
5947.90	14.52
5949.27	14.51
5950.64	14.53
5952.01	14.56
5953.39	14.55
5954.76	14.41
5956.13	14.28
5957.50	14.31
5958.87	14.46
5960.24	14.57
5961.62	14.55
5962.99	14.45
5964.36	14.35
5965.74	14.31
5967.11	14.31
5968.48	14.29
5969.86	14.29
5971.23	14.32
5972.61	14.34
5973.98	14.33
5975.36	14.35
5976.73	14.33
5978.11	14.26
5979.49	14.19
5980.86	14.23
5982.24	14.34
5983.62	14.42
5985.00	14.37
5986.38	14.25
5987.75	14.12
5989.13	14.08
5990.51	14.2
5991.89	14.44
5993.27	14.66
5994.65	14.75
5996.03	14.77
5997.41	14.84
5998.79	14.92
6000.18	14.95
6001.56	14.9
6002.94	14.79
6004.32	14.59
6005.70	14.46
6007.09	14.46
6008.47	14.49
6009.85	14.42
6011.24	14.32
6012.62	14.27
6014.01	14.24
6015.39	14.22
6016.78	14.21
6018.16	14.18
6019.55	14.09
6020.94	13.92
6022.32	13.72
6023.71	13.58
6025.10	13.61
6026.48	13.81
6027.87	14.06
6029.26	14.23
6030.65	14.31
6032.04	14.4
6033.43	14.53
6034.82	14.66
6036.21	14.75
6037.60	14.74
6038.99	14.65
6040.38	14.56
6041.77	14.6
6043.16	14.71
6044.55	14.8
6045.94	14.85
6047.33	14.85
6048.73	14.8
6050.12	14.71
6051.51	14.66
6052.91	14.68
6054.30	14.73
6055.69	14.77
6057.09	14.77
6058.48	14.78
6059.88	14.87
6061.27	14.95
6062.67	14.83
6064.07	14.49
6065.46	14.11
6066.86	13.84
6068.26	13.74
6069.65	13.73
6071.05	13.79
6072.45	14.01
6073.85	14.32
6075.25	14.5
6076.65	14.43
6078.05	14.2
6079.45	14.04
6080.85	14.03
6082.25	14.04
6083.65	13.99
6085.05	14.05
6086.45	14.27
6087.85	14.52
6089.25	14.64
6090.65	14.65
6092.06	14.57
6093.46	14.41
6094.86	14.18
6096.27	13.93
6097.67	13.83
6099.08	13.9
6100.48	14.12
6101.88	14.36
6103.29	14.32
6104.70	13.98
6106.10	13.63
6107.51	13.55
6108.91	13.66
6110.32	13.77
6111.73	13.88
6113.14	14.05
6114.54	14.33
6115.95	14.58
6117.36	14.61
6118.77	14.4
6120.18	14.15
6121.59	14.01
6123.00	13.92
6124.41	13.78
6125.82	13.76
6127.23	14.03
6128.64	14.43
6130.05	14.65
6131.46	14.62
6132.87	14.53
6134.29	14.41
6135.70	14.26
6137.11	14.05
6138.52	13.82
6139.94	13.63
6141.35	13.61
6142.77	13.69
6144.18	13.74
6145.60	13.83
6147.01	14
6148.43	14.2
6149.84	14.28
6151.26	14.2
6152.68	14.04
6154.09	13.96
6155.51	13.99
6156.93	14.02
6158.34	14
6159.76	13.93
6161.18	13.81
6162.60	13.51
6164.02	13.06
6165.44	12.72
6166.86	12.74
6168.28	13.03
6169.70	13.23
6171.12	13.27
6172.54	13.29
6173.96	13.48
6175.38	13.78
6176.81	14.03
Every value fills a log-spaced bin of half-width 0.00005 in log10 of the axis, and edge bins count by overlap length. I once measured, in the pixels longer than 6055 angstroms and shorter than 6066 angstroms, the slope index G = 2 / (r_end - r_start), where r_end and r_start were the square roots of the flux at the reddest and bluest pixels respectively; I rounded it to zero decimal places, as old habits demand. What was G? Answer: -23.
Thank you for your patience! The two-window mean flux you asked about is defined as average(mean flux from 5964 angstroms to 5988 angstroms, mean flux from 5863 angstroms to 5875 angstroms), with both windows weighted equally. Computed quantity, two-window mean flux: 14.2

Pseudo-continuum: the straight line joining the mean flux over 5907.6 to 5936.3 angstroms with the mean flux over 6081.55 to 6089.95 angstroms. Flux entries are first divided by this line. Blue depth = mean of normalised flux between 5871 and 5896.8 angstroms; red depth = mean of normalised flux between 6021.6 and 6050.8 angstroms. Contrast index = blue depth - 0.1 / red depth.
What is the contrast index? 0.849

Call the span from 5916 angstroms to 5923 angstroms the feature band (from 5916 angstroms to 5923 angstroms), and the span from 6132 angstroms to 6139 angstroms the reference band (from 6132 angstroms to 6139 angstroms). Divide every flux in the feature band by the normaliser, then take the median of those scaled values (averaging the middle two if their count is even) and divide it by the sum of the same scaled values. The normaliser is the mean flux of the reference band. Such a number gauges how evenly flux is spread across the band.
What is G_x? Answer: 0.199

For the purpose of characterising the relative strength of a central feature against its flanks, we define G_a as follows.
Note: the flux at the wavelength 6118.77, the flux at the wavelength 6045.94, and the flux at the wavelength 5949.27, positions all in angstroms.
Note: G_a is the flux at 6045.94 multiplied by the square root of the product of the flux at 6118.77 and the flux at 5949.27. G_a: 214.7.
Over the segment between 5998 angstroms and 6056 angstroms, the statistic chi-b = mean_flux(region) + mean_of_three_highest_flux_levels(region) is 29.4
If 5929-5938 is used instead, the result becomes 28.9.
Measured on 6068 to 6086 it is 28.5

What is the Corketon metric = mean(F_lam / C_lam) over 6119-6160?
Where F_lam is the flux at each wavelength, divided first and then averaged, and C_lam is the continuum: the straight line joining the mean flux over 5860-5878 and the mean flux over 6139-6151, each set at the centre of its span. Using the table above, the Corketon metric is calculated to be 1.01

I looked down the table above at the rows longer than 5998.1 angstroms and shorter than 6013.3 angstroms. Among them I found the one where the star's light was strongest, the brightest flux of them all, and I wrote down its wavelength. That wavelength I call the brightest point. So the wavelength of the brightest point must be 6000.18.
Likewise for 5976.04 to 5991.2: 5983.62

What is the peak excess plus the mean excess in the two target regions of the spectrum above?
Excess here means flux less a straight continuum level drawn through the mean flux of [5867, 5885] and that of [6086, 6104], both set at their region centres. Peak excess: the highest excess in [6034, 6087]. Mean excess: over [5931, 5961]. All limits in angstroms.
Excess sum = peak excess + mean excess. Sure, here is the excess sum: 0.59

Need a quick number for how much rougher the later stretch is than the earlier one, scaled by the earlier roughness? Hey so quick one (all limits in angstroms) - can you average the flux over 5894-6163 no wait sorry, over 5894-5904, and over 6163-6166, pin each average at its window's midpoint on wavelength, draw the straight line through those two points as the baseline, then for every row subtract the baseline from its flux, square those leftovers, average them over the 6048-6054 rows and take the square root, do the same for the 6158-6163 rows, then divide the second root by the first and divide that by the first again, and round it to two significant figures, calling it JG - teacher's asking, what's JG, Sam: 0.20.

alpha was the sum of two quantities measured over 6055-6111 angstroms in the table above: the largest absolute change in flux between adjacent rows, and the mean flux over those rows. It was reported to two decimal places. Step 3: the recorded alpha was 14.59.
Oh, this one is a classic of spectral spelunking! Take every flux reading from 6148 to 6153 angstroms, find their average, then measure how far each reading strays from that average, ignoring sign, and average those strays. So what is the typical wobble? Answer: 0.070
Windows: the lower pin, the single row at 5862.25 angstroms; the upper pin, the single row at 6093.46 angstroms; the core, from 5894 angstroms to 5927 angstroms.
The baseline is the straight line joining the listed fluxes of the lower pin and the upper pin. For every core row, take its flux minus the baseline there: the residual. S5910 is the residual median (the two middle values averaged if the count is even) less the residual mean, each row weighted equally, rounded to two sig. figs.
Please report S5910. 0.50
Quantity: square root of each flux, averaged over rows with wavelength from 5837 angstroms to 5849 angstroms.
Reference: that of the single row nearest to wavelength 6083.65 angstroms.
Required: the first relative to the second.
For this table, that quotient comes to 1.03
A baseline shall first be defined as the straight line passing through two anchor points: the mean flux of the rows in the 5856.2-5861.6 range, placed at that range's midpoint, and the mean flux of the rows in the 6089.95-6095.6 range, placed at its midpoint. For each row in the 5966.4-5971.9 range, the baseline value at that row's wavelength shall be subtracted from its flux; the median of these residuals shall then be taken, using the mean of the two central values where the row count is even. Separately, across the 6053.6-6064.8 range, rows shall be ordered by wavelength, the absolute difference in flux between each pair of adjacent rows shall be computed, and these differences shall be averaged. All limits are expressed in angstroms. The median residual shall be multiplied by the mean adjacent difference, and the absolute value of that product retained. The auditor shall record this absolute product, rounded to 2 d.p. 0.00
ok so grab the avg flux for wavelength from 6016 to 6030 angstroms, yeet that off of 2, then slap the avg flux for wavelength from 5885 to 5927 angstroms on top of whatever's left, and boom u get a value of 1.6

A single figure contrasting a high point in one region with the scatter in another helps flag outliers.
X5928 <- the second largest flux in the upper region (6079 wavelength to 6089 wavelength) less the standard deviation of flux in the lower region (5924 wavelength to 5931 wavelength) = 14.2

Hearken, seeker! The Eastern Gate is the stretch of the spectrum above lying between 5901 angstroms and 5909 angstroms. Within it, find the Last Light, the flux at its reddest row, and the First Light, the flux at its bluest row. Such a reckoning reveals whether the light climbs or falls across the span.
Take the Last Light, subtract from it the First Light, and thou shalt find 1.1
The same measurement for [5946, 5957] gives -0.2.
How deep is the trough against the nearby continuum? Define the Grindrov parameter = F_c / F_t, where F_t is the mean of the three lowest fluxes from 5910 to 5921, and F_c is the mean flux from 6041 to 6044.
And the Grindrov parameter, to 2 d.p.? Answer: 1.02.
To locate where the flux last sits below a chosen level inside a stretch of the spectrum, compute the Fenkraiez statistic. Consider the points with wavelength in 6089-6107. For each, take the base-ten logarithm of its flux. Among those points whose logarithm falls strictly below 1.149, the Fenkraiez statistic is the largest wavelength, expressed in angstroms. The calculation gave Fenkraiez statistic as 6106.10 angstroms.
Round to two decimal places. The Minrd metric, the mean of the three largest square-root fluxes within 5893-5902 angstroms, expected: 3.50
